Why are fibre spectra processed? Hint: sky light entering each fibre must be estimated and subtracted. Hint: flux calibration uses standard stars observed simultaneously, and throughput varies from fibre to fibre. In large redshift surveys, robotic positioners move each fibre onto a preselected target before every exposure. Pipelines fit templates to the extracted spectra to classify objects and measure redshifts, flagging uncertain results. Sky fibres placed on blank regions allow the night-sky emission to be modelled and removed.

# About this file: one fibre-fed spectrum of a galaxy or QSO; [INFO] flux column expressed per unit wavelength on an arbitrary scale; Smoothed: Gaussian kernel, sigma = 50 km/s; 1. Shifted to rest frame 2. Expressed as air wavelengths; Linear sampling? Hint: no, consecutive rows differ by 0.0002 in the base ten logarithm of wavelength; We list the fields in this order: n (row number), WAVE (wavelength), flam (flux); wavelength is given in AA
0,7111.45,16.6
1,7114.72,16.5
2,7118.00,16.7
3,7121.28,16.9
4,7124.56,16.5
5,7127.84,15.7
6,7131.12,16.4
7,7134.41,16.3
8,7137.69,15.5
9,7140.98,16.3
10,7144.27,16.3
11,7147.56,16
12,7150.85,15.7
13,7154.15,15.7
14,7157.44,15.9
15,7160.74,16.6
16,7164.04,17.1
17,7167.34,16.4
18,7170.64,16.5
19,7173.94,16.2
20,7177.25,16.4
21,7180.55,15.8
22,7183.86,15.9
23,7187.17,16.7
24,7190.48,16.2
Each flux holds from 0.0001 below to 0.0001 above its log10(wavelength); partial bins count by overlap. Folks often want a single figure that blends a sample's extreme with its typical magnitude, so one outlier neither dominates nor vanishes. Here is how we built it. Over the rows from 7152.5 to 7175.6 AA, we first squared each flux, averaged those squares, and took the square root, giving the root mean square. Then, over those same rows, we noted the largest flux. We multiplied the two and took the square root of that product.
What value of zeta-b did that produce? 16.7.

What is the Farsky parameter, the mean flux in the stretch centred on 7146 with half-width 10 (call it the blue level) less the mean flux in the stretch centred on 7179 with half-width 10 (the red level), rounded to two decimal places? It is -0.33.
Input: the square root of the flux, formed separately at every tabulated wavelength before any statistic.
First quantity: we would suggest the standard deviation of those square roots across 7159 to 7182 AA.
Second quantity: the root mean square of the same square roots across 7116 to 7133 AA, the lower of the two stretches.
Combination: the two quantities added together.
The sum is 4.10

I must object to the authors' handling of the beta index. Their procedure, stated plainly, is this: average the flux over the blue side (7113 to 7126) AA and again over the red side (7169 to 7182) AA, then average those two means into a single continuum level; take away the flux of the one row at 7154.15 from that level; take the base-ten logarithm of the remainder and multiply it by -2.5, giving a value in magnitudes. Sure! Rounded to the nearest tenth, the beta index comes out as 0.3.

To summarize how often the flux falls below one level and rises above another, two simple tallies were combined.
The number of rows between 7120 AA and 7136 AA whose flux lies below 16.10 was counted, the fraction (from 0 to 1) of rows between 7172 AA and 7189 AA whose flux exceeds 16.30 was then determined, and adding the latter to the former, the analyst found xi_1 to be 1.4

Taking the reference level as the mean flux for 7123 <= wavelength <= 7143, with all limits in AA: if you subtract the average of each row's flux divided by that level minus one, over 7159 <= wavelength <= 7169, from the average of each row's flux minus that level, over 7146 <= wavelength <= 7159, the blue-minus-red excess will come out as -0.3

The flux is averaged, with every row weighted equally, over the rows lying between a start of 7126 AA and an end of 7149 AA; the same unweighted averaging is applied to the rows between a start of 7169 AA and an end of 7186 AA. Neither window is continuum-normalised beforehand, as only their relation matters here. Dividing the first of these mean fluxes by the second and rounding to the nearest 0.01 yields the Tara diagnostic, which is 0.99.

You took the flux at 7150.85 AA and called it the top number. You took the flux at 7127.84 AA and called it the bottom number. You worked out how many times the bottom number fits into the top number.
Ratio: 1.00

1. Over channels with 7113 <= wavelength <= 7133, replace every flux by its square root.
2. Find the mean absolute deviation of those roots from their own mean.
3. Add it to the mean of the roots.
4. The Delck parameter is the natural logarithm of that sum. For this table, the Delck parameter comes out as 1.41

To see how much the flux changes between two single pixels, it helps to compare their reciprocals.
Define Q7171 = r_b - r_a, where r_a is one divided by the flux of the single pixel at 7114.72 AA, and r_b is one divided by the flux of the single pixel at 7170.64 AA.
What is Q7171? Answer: 0.000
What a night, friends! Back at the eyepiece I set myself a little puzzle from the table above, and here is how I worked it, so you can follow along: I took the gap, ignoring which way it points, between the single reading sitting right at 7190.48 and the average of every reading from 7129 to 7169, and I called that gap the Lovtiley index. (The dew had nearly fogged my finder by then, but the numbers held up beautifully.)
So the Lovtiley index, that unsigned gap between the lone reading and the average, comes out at 0.02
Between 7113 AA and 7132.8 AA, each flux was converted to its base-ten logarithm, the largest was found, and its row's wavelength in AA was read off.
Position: 7121.28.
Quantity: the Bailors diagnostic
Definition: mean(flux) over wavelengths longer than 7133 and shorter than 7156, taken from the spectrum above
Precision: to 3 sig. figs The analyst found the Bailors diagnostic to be 16.0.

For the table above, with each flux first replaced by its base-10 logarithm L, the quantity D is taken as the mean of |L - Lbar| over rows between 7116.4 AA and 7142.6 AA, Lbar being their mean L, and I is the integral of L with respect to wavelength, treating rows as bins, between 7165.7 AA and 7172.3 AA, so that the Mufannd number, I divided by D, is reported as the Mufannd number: 865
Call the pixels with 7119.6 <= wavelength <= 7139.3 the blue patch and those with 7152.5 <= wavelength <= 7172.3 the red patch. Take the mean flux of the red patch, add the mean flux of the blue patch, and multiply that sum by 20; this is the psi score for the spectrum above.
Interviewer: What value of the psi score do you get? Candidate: 652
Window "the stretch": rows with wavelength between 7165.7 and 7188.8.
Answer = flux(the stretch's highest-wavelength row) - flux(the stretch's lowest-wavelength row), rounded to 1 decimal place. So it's 0.3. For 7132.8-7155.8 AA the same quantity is -0.6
